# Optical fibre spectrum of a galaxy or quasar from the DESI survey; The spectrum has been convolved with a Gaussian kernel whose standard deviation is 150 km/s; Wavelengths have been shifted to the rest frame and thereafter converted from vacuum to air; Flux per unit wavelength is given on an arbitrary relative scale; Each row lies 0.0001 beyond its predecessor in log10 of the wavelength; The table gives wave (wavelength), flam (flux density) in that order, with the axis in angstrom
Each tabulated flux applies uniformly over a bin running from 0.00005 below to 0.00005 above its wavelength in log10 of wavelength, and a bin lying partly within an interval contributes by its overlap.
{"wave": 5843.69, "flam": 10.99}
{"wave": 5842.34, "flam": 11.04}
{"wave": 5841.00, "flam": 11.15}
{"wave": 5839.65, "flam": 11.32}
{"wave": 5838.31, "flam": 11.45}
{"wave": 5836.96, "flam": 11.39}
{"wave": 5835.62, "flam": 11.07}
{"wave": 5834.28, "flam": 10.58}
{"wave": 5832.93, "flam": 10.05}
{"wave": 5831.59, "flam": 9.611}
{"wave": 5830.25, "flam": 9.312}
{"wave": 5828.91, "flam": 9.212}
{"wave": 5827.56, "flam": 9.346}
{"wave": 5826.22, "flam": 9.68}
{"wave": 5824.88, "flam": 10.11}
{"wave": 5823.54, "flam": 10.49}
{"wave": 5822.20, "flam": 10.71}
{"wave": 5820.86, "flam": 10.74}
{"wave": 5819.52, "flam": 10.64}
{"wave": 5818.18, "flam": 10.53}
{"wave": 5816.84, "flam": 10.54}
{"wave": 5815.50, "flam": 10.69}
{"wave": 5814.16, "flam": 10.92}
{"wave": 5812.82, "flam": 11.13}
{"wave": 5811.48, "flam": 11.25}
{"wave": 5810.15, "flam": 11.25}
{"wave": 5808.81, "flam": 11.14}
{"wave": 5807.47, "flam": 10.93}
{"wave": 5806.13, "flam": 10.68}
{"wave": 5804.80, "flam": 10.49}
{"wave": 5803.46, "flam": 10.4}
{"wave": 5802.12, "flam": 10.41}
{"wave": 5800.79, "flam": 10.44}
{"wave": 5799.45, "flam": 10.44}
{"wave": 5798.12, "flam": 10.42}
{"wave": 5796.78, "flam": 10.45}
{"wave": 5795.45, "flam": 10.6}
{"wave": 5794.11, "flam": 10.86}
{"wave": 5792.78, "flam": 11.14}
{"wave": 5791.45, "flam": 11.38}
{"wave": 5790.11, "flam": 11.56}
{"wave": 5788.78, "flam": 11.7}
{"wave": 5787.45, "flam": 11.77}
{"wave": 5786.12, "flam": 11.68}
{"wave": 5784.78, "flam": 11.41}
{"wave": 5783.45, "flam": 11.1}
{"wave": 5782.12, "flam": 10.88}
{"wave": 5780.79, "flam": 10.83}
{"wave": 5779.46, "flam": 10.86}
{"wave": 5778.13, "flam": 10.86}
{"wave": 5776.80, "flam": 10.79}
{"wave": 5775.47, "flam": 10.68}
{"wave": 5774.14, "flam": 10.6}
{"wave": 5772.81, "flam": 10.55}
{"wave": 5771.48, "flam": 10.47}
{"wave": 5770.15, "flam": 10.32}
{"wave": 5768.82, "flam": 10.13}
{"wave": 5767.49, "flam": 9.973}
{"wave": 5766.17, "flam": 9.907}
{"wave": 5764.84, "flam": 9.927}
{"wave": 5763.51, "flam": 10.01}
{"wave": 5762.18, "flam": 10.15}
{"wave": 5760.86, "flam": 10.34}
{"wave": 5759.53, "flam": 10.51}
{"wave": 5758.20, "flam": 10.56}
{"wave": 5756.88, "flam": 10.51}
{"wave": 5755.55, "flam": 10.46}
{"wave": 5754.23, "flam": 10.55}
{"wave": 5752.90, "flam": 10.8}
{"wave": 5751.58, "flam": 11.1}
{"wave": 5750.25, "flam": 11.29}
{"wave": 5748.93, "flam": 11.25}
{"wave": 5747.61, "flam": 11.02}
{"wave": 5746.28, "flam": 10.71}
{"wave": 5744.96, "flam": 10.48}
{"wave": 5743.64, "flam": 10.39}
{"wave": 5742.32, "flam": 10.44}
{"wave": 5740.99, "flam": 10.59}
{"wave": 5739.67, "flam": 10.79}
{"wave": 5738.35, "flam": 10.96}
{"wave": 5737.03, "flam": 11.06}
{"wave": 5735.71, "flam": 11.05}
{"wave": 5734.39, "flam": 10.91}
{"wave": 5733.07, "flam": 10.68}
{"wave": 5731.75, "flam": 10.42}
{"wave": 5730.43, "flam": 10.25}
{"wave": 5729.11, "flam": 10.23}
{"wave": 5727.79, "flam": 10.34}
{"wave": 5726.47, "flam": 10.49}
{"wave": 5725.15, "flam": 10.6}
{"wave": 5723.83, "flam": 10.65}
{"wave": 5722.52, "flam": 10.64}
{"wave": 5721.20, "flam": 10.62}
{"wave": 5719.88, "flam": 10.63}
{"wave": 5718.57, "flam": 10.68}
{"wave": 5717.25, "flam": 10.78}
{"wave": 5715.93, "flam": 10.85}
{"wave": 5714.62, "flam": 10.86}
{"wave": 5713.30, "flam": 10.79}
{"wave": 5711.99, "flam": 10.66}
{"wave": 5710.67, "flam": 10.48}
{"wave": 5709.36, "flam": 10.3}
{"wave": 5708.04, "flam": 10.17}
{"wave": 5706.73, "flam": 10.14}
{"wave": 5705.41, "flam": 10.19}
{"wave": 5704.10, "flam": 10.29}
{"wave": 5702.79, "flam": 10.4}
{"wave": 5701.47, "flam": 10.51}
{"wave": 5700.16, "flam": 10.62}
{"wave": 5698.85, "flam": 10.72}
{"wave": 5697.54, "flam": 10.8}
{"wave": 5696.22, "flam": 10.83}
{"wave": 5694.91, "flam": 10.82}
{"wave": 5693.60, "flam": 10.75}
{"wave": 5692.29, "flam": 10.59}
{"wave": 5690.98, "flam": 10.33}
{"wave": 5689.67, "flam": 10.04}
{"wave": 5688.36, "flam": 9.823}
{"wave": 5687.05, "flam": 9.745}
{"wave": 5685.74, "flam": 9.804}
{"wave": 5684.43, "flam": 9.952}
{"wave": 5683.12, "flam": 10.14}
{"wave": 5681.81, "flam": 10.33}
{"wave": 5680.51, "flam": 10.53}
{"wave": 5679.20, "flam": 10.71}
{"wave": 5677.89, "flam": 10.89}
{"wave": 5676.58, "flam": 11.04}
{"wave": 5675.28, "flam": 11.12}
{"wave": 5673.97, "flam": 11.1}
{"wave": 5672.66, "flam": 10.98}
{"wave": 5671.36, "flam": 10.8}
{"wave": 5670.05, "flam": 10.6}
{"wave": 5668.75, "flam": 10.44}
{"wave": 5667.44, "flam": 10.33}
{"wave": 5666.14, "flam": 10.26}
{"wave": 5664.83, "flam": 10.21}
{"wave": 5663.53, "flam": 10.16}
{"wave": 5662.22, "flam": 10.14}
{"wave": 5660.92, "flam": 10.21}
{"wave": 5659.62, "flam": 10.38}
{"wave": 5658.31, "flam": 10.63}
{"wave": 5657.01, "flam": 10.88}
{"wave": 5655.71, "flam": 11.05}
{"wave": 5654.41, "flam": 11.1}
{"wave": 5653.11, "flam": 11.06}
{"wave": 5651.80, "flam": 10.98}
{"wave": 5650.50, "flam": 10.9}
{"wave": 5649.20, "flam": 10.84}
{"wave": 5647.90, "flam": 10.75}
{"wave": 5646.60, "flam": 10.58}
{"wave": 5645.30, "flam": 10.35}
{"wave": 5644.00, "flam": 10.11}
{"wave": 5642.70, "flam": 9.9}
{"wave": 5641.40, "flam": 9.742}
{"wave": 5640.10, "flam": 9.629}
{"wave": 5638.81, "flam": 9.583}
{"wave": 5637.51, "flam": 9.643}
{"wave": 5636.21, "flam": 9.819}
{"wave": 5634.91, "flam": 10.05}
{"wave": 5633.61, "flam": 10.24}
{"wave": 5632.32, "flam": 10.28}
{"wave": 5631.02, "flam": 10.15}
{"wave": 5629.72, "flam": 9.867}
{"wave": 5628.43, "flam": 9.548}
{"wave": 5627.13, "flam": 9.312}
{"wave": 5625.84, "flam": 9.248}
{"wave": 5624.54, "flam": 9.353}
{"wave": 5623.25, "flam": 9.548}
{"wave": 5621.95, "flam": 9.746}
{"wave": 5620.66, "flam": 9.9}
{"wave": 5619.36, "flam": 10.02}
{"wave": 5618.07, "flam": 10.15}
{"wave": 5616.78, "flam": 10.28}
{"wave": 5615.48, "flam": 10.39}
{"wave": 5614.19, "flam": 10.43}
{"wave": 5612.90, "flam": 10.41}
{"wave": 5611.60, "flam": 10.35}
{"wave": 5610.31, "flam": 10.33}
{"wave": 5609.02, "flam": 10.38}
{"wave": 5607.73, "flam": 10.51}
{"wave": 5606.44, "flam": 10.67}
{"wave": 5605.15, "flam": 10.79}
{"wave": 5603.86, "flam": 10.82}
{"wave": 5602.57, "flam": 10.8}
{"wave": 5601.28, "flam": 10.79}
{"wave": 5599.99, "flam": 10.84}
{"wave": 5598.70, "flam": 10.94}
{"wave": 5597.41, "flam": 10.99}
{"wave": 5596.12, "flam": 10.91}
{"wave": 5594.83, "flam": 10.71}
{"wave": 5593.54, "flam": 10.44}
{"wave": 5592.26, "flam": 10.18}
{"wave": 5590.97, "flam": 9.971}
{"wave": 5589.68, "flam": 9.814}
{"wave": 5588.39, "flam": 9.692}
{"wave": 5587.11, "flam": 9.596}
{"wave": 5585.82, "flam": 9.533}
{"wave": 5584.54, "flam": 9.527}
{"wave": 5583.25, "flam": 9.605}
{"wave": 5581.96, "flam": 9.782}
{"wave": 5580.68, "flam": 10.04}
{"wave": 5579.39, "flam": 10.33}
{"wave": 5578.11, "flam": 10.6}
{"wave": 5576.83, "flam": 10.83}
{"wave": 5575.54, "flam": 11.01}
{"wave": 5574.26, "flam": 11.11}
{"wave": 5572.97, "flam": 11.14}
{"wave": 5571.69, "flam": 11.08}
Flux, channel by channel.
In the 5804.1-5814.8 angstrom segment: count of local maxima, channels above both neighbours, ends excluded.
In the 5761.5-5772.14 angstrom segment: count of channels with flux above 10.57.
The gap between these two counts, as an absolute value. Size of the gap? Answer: 0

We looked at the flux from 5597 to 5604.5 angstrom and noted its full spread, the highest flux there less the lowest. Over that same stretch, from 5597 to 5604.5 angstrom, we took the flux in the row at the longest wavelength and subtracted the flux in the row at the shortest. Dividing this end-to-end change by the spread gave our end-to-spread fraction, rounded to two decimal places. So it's -0.85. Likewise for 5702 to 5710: -0.38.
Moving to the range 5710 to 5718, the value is 0.79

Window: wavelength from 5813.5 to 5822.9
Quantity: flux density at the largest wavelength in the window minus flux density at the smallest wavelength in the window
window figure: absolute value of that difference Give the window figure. 0.21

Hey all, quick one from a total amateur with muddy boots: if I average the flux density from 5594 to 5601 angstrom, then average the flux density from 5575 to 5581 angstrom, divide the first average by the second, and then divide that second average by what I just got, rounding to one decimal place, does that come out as 10.3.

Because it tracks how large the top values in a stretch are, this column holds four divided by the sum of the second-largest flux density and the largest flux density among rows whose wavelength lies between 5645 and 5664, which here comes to 0.181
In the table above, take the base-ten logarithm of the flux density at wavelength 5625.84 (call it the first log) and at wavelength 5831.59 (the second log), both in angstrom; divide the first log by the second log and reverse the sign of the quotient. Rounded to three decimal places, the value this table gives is -0.983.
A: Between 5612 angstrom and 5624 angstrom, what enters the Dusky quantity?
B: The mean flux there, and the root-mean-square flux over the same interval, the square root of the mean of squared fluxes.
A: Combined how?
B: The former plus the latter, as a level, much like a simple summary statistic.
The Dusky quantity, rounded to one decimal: 20.2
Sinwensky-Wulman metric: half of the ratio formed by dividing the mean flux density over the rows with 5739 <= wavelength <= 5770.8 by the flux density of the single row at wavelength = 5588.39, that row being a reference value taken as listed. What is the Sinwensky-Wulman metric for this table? 0.542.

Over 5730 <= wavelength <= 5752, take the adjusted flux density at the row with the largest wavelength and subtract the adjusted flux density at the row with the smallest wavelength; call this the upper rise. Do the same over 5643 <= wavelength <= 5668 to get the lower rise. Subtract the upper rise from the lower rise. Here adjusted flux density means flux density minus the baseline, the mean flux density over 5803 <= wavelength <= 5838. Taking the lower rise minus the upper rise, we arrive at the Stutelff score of -0.63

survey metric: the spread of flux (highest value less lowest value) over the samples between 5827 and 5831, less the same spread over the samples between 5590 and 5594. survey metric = -0.3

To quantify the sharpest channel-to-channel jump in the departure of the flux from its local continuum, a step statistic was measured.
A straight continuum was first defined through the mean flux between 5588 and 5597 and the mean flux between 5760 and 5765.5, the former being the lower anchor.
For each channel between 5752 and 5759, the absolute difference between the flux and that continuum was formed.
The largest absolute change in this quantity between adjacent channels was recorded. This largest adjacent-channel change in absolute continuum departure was 0.25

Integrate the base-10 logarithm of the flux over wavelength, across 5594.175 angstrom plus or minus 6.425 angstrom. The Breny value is 13.1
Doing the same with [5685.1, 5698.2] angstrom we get 13.3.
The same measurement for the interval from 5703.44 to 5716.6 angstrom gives 13.4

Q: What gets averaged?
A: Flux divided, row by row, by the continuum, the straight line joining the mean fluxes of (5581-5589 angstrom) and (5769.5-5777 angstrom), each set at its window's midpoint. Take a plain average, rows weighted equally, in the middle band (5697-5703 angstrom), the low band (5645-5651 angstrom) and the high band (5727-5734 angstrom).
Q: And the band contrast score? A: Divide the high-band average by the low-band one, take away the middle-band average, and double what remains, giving -0.21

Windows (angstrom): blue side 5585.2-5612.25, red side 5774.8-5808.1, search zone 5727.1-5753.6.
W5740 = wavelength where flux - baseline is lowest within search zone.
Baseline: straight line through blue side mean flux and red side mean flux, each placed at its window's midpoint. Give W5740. 5729.11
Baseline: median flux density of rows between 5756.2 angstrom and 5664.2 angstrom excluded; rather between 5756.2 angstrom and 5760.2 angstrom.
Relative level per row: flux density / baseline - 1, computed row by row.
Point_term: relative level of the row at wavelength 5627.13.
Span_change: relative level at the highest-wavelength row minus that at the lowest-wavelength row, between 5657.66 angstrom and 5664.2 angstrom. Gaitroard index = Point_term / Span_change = 2.5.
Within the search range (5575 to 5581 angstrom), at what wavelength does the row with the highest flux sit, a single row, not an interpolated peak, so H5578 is 5575.54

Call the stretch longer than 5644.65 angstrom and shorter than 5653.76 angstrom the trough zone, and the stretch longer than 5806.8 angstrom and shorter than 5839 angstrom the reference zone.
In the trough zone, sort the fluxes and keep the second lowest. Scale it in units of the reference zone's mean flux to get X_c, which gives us 1.00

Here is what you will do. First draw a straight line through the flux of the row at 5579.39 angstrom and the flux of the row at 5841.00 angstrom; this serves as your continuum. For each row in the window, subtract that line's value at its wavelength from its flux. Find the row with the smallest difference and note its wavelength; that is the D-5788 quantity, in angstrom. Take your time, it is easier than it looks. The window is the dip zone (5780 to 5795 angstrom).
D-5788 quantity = 5794.11 angstrom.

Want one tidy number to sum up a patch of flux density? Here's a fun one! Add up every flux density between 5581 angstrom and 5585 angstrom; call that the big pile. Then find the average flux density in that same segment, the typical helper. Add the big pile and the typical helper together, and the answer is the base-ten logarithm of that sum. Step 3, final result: 1.59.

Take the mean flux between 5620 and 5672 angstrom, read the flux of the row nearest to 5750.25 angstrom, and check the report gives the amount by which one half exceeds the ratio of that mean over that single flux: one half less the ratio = -0.40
